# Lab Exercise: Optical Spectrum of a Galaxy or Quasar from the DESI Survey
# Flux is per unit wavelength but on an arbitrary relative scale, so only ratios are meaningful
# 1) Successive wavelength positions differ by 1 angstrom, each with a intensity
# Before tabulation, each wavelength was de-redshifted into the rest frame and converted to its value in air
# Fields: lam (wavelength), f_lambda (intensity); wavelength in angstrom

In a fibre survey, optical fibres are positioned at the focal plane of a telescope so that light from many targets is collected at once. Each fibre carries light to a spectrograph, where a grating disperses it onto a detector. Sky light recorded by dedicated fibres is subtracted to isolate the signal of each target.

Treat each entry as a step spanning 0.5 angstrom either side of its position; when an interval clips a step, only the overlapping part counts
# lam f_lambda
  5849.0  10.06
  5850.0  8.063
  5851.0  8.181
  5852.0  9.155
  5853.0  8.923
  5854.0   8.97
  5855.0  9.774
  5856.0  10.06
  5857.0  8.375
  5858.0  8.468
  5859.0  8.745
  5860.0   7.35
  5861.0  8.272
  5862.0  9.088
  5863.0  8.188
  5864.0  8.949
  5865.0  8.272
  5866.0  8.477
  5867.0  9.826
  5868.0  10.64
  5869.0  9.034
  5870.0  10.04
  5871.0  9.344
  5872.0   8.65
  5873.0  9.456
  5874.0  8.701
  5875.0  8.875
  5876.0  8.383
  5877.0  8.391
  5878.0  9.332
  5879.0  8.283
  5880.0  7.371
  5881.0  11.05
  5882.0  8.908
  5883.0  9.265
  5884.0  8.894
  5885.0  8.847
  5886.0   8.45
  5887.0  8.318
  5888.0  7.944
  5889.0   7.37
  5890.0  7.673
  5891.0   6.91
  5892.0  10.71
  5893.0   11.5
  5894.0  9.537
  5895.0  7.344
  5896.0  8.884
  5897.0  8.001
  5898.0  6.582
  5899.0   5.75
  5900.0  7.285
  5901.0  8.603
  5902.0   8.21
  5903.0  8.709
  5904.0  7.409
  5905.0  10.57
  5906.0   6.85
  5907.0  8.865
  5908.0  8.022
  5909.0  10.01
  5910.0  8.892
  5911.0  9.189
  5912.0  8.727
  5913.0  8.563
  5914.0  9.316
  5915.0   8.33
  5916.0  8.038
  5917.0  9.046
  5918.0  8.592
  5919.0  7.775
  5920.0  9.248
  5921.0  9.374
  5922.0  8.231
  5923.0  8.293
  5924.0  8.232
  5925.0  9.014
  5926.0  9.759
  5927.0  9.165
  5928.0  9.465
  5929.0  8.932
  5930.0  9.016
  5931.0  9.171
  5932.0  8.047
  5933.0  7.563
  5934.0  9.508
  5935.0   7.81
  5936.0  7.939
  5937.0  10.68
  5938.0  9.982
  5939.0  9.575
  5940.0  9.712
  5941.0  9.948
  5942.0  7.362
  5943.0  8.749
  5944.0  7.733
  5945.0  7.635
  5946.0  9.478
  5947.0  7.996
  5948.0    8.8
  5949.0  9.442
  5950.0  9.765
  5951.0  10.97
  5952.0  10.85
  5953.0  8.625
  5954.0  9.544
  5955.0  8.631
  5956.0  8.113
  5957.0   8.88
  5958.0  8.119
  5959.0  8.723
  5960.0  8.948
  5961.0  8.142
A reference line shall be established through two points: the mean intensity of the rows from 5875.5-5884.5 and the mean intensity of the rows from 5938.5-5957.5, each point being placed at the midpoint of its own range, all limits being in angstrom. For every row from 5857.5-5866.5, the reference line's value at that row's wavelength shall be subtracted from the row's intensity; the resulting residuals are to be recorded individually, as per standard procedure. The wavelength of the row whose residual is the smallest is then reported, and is 5860.0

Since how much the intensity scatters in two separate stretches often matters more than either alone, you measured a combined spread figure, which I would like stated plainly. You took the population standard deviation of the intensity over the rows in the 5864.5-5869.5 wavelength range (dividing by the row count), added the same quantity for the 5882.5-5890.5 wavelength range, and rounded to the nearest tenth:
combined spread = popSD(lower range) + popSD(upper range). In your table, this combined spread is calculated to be 1.5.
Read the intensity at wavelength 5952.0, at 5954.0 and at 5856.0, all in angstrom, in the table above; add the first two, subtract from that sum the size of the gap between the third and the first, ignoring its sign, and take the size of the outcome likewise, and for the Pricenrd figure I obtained 19.6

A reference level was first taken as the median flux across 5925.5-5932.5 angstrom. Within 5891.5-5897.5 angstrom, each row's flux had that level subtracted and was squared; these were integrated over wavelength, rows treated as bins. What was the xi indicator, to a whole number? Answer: 13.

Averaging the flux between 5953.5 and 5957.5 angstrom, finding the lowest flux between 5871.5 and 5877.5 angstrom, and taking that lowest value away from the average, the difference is 0.4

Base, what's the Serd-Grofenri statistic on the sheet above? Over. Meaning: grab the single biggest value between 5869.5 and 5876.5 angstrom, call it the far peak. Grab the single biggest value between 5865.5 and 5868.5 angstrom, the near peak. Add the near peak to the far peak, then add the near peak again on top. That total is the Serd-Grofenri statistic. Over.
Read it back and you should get 31.3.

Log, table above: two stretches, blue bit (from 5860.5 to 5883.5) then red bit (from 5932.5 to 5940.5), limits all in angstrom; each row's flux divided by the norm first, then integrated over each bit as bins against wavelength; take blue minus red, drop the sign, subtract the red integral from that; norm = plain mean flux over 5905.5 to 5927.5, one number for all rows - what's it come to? 7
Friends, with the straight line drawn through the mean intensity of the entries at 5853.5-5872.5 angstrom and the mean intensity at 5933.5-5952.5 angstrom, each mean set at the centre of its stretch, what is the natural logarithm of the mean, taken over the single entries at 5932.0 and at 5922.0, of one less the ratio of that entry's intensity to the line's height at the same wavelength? -2.2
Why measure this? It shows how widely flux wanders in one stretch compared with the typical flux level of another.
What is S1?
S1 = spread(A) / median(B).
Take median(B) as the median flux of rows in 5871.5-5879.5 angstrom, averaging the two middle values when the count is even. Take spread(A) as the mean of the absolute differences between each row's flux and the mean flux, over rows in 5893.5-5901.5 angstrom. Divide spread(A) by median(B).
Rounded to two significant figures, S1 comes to 0.12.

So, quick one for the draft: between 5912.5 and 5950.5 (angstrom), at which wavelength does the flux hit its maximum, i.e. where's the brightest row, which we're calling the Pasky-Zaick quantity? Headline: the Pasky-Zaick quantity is 5937.0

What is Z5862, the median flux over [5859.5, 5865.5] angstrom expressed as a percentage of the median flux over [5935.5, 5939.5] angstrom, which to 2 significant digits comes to 85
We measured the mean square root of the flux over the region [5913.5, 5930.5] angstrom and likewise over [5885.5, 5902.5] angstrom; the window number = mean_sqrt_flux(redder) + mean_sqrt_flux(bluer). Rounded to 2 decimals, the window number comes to 5.82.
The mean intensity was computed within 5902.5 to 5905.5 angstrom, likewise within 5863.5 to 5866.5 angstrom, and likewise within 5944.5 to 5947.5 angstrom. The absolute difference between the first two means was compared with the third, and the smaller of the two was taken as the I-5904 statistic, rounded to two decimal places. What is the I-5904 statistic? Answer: 0.33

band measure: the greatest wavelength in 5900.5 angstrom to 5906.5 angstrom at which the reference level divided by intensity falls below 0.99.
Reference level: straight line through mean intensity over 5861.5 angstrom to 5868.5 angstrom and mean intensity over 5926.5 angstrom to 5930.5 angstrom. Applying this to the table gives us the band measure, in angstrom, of 5905.0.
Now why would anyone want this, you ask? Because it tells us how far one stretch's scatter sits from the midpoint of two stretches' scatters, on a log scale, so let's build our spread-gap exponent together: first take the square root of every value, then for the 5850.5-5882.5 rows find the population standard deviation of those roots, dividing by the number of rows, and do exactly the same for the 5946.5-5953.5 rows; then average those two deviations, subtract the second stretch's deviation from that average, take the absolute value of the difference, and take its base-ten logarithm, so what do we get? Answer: -1.8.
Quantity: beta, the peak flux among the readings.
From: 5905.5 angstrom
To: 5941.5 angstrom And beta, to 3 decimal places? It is 10.680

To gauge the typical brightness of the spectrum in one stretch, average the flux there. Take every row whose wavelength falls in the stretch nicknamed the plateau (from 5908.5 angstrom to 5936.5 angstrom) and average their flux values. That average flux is 8.76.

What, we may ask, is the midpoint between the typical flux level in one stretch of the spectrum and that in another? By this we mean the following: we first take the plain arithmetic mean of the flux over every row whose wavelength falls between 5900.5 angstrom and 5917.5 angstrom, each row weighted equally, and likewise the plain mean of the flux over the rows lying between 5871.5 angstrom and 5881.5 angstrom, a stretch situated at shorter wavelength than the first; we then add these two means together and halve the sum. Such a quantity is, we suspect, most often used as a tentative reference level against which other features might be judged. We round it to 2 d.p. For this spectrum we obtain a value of 8.76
